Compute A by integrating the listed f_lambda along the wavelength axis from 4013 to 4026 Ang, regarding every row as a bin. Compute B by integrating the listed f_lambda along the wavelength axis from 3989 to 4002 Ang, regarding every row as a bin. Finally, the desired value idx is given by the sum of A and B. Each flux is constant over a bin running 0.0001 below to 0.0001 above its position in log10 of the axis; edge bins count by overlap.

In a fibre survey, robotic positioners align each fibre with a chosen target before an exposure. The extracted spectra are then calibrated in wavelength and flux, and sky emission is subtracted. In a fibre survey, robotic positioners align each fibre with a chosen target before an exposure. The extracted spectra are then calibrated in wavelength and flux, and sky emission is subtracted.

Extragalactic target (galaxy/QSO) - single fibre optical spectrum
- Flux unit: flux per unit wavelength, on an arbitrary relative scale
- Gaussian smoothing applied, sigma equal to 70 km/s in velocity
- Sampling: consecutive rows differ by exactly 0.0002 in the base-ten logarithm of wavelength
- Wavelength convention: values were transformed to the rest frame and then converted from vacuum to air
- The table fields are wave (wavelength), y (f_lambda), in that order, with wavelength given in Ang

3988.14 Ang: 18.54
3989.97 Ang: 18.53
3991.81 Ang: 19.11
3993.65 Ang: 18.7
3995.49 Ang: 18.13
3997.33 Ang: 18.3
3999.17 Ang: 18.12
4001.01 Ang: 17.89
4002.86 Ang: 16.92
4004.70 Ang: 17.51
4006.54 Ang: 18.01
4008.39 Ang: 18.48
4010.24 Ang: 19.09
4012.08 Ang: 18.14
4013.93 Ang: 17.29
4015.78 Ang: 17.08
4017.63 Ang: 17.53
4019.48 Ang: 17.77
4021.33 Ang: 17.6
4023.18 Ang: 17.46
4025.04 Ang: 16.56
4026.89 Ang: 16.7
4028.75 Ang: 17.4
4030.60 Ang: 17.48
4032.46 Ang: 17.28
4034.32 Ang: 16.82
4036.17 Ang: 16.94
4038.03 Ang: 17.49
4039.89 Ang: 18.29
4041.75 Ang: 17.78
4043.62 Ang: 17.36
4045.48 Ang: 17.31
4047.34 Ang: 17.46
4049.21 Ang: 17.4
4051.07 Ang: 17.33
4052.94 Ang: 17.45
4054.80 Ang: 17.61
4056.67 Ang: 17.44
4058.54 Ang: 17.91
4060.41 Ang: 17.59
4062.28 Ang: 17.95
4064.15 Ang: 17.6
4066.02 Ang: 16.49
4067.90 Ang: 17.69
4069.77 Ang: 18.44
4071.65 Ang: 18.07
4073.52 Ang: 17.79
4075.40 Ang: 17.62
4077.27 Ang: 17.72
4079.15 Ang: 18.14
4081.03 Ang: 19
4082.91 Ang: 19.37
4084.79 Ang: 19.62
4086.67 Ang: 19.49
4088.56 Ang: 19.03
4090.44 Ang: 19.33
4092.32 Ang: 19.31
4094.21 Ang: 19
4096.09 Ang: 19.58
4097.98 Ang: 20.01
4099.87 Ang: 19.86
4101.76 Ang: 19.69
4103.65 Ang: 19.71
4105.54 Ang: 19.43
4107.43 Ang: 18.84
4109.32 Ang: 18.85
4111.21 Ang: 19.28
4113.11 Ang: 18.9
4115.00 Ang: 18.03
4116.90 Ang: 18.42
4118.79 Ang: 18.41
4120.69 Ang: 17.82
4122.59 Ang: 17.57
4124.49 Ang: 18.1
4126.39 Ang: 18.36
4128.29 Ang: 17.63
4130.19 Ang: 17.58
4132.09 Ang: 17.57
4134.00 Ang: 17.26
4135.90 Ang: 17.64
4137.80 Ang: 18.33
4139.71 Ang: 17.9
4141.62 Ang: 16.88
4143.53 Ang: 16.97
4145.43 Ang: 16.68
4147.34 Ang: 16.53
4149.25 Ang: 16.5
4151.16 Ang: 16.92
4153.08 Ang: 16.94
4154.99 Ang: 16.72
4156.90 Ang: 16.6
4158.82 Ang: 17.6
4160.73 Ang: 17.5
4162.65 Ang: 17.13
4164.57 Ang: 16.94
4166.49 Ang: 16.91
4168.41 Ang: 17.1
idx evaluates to 464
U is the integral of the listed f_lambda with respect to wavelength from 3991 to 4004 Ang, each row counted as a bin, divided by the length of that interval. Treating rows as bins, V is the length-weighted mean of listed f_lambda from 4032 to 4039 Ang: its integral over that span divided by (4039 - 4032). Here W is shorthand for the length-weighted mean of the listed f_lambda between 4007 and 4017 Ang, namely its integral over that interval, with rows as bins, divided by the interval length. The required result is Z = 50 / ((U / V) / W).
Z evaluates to 850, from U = 18.1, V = 17.1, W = 18.0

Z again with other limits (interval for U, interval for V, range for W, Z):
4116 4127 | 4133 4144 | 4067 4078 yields 866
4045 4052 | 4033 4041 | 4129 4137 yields 878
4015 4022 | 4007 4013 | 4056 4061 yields 934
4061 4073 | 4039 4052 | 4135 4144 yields 871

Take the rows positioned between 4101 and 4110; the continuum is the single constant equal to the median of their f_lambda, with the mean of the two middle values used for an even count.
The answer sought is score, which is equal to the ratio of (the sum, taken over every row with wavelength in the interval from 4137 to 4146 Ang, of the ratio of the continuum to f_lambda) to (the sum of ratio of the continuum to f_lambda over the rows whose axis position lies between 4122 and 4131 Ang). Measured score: 1.03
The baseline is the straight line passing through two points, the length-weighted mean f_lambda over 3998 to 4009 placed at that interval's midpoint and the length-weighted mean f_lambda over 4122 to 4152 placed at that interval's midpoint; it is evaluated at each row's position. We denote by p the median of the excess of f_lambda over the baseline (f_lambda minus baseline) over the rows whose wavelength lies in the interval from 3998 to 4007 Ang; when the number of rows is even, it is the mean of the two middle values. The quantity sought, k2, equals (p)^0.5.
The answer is 0.3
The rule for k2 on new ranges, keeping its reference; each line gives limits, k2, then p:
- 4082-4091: 1.3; 1.80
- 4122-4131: 0.4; 0.20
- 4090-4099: 1.3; 1.78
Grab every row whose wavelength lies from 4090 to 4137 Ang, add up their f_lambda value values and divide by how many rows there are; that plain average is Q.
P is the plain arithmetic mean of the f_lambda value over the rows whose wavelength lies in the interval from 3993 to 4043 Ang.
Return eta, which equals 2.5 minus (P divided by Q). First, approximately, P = 17.7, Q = 18.6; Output 1.55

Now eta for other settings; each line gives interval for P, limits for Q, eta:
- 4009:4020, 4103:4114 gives 1.57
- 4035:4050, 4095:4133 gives 1.56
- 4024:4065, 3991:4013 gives 1.54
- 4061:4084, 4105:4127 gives 1.53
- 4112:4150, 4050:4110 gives 1.55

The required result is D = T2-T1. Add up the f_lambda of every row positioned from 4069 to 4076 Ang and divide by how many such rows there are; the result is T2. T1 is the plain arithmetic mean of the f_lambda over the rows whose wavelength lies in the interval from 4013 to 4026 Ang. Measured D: 0.7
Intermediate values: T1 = 17.3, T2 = 18.0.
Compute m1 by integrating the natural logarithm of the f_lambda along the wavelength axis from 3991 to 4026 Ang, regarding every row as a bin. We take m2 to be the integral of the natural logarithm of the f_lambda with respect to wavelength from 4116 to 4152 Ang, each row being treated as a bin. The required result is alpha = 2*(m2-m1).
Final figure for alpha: 4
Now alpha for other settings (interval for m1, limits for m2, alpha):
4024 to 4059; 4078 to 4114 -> 13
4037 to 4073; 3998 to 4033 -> -6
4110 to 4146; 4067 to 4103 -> 4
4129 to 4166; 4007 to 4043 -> -4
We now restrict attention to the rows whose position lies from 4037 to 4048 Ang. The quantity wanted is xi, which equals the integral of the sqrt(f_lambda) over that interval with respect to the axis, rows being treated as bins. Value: 46.2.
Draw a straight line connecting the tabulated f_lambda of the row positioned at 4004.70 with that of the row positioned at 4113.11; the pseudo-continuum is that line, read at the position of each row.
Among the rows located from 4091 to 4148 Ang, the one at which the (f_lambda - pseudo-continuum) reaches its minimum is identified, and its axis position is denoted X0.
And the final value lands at 4147.34 Ang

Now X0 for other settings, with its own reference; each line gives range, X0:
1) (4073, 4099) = 4075.40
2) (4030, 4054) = 4034.32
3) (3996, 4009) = 4002.86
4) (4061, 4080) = 4066.02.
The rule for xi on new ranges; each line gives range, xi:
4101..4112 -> 48.3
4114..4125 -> 46.7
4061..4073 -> 50.5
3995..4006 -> 46.4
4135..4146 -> 45.9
